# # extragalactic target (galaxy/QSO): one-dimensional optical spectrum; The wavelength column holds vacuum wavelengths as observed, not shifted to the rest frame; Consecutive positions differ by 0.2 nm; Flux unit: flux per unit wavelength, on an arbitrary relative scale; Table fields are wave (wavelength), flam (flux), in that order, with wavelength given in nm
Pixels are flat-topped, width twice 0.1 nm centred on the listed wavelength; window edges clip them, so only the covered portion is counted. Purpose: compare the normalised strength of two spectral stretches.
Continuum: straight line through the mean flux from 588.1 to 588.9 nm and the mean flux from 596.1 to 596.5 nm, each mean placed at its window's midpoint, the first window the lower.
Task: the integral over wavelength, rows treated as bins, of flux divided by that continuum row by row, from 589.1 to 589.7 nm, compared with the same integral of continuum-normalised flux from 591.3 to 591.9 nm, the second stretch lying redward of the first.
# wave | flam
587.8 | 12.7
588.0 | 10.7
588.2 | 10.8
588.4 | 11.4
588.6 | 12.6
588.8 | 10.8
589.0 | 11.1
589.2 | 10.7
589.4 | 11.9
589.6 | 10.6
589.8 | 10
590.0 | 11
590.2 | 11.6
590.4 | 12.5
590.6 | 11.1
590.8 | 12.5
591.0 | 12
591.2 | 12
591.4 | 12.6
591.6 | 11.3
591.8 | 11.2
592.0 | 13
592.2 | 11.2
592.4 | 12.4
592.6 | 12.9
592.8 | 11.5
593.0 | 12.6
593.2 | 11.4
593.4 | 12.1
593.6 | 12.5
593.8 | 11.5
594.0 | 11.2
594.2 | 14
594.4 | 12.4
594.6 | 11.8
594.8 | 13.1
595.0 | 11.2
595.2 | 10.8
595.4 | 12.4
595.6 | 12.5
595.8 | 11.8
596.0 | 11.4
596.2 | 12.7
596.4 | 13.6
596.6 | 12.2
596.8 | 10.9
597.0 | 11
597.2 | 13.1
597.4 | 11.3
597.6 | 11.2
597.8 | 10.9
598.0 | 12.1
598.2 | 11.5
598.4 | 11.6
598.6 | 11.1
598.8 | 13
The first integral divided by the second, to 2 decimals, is 0.99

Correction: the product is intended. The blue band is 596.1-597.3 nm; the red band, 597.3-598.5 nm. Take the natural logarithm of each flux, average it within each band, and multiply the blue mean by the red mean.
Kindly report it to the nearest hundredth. 6.10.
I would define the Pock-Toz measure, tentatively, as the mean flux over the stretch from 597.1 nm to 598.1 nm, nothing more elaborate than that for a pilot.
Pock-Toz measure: 11.7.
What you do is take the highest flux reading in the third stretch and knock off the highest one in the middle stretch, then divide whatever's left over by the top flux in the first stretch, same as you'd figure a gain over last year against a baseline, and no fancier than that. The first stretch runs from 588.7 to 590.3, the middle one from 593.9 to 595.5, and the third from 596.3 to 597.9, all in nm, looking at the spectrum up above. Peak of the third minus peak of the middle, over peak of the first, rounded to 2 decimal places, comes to -0.03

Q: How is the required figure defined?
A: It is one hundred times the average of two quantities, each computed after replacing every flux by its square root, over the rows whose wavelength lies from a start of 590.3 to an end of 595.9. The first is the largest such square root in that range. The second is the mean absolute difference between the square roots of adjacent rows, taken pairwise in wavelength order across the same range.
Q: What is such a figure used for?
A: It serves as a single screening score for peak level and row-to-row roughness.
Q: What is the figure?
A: 194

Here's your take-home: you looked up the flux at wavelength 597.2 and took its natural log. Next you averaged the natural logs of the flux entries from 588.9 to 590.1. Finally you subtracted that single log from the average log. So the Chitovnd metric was -0.19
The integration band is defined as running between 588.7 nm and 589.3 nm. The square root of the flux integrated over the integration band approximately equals 2.55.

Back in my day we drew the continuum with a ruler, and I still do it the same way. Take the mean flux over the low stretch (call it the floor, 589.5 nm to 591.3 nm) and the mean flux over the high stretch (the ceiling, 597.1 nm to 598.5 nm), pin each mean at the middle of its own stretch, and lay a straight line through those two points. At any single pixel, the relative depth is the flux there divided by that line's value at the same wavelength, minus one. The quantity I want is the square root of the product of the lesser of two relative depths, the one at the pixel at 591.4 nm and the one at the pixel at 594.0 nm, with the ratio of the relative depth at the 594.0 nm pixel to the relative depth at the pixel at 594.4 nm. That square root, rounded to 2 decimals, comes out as 0.12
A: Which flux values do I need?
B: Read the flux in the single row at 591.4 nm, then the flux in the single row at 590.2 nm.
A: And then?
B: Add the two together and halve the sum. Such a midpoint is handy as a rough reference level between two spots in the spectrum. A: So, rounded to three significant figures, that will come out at 12.1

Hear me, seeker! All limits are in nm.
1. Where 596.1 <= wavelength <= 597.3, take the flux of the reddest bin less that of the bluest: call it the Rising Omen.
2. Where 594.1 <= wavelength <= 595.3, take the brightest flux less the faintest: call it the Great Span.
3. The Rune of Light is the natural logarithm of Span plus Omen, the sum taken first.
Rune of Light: 1.3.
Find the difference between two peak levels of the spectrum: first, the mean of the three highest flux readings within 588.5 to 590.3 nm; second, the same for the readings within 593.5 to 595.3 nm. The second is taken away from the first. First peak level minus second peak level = -1.2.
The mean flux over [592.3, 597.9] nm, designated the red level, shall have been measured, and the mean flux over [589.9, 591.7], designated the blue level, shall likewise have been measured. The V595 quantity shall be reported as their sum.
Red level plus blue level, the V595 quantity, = 23.9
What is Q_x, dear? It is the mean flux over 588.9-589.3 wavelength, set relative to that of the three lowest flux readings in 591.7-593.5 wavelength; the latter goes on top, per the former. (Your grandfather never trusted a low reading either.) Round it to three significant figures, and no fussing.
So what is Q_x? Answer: 1.03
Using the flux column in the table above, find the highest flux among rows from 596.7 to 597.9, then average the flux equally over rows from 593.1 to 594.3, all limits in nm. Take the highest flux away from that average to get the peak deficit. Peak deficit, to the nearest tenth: -1.0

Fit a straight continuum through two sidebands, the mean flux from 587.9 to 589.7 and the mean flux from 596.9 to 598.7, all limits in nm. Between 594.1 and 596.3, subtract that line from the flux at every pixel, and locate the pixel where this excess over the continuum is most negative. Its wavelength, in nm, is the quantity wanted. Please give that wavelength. 595.2 nm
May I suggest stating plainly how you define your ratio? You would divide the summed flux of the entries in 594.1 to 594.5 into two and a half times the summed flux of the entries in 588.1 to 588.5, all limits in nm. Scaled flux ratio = 2.10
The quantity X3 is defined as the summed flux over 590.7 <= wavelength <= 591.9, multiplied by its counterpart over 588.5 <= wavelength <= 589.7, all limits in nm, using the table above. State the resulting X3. 4847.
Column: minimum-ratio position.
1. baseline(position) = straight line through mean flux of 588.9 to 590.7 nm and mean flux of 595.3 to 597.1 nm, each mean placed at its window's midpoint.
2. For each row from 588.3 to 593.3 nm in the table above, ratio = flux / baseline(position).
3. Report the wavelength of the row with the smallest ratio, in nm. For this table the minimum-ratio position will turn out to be 589.8 nm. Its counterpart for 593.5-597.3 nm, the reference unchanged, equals 596.8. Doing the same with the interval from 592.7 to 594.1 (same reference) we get 594.0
